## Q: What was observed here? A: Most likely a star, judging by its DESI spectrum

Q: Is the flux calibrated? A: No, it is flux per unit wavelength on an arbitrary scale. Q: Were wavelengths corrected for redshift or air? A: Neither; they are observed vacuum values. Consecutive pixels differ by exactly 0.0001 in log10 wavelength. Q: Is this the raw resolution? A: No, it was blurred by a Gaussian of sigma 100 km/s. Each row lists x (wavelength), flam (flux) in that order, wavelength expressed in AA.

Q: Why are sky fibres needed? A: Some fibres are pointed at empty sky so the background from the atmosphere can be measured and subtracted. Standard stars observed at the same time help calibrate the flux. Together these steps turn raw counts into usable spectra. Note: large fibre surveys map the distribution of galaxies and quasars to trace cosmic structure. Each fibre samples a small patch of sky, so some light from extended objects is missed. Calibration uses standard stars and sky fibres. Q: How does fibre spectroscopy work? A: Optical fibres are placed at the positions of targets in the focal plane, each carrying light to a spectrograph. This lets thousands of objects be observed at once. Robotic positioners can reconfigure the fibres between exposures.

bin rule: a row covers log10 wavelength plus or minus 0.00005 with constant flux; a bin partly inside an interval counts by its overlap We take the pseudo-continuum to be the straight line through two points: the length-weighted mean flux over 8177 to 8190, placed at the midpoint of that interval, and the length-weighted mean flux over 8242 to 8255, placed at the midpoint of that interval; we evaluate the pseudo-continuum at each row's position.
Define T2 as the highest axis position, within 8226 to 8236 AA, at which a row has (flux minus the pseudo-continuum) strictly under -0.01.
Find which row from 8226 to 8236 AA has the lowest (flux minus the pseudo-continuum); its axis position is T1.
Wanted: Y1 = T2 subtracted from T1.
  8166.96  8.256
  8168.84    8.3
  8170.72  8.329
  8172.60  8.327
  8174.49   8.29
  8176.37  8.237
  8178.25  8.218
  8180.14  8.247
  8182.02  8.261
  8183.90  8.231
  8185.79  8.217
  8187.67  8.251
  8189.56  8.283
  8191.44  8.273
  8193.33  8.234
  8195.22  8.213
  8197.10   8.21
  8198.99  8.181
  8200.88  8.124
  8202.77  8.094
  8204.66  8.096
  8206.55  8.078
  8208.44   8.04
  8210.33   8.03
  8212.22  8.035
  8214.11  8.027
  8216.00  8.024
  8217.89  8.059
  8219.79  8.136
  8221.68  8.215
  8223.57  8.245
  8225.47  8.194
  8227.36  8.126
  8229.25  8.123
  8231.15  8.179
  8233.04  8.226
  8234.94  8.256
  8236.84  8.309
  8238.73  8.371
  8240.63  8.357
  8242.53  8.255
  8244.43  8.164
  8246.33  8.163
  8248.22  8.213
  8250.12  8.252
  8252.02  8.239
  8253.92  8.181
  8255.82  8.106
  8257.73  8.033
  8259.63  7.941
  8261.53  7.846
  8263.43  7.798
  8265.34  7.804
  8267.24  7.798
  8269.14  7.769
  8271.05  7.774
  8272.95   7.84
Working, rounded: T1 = 8229.25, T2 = 8231.15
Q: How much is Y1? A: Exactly -1.9 AA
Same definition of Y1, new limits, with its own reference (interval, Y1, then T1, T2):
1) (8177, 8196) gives -17.0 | 8178.25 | 8195.22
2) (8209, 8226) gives -9.5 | 8216.00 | 8225.47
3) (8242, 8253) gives 0.0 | 8246.33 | 8246.33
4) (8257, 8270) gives 0.0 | 8269.14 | 8269.14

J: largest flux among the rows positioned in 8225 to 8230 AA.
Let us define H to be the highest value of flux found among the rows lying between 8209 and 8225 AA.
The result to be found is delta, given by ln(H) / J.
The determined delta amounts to 0.257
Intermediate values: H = 8.245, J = 8.194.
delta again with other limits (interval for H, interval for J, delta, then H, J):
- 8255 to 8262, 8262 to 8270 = 0.268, 8.106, 7.804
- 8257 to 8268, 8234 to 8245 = 0.249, 8.033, 8.371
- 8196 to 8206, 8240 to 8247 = 0.252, 8.21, 8.357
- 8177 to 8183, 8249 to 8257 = 0.256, 8.261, 8.252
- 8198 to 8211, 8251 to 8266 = 0.255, 8.181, 8.239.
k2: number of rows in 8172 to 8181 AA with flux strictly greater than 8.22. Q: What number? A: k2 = 4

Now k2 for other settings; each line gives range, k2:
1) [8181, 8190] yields 4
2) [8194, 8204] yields 0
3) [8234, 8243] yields 5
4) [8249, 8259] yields 2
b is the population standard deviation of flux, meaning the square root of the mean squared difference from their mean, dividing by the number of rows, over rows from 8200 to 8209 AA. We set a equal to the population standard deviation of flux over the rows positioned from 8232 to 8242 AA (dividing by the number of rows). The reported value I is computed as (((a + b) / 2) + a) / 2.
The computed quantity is 0.05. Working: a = 0.056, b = 0.028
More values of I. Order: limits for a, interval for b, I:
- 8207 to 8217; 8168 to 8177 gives 0.01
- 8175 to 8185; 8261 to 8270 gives 0.02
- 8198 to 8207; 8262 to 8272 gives 0.03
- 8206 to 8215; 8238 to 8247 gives 0.04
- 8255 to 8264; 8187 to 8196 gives 0.09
